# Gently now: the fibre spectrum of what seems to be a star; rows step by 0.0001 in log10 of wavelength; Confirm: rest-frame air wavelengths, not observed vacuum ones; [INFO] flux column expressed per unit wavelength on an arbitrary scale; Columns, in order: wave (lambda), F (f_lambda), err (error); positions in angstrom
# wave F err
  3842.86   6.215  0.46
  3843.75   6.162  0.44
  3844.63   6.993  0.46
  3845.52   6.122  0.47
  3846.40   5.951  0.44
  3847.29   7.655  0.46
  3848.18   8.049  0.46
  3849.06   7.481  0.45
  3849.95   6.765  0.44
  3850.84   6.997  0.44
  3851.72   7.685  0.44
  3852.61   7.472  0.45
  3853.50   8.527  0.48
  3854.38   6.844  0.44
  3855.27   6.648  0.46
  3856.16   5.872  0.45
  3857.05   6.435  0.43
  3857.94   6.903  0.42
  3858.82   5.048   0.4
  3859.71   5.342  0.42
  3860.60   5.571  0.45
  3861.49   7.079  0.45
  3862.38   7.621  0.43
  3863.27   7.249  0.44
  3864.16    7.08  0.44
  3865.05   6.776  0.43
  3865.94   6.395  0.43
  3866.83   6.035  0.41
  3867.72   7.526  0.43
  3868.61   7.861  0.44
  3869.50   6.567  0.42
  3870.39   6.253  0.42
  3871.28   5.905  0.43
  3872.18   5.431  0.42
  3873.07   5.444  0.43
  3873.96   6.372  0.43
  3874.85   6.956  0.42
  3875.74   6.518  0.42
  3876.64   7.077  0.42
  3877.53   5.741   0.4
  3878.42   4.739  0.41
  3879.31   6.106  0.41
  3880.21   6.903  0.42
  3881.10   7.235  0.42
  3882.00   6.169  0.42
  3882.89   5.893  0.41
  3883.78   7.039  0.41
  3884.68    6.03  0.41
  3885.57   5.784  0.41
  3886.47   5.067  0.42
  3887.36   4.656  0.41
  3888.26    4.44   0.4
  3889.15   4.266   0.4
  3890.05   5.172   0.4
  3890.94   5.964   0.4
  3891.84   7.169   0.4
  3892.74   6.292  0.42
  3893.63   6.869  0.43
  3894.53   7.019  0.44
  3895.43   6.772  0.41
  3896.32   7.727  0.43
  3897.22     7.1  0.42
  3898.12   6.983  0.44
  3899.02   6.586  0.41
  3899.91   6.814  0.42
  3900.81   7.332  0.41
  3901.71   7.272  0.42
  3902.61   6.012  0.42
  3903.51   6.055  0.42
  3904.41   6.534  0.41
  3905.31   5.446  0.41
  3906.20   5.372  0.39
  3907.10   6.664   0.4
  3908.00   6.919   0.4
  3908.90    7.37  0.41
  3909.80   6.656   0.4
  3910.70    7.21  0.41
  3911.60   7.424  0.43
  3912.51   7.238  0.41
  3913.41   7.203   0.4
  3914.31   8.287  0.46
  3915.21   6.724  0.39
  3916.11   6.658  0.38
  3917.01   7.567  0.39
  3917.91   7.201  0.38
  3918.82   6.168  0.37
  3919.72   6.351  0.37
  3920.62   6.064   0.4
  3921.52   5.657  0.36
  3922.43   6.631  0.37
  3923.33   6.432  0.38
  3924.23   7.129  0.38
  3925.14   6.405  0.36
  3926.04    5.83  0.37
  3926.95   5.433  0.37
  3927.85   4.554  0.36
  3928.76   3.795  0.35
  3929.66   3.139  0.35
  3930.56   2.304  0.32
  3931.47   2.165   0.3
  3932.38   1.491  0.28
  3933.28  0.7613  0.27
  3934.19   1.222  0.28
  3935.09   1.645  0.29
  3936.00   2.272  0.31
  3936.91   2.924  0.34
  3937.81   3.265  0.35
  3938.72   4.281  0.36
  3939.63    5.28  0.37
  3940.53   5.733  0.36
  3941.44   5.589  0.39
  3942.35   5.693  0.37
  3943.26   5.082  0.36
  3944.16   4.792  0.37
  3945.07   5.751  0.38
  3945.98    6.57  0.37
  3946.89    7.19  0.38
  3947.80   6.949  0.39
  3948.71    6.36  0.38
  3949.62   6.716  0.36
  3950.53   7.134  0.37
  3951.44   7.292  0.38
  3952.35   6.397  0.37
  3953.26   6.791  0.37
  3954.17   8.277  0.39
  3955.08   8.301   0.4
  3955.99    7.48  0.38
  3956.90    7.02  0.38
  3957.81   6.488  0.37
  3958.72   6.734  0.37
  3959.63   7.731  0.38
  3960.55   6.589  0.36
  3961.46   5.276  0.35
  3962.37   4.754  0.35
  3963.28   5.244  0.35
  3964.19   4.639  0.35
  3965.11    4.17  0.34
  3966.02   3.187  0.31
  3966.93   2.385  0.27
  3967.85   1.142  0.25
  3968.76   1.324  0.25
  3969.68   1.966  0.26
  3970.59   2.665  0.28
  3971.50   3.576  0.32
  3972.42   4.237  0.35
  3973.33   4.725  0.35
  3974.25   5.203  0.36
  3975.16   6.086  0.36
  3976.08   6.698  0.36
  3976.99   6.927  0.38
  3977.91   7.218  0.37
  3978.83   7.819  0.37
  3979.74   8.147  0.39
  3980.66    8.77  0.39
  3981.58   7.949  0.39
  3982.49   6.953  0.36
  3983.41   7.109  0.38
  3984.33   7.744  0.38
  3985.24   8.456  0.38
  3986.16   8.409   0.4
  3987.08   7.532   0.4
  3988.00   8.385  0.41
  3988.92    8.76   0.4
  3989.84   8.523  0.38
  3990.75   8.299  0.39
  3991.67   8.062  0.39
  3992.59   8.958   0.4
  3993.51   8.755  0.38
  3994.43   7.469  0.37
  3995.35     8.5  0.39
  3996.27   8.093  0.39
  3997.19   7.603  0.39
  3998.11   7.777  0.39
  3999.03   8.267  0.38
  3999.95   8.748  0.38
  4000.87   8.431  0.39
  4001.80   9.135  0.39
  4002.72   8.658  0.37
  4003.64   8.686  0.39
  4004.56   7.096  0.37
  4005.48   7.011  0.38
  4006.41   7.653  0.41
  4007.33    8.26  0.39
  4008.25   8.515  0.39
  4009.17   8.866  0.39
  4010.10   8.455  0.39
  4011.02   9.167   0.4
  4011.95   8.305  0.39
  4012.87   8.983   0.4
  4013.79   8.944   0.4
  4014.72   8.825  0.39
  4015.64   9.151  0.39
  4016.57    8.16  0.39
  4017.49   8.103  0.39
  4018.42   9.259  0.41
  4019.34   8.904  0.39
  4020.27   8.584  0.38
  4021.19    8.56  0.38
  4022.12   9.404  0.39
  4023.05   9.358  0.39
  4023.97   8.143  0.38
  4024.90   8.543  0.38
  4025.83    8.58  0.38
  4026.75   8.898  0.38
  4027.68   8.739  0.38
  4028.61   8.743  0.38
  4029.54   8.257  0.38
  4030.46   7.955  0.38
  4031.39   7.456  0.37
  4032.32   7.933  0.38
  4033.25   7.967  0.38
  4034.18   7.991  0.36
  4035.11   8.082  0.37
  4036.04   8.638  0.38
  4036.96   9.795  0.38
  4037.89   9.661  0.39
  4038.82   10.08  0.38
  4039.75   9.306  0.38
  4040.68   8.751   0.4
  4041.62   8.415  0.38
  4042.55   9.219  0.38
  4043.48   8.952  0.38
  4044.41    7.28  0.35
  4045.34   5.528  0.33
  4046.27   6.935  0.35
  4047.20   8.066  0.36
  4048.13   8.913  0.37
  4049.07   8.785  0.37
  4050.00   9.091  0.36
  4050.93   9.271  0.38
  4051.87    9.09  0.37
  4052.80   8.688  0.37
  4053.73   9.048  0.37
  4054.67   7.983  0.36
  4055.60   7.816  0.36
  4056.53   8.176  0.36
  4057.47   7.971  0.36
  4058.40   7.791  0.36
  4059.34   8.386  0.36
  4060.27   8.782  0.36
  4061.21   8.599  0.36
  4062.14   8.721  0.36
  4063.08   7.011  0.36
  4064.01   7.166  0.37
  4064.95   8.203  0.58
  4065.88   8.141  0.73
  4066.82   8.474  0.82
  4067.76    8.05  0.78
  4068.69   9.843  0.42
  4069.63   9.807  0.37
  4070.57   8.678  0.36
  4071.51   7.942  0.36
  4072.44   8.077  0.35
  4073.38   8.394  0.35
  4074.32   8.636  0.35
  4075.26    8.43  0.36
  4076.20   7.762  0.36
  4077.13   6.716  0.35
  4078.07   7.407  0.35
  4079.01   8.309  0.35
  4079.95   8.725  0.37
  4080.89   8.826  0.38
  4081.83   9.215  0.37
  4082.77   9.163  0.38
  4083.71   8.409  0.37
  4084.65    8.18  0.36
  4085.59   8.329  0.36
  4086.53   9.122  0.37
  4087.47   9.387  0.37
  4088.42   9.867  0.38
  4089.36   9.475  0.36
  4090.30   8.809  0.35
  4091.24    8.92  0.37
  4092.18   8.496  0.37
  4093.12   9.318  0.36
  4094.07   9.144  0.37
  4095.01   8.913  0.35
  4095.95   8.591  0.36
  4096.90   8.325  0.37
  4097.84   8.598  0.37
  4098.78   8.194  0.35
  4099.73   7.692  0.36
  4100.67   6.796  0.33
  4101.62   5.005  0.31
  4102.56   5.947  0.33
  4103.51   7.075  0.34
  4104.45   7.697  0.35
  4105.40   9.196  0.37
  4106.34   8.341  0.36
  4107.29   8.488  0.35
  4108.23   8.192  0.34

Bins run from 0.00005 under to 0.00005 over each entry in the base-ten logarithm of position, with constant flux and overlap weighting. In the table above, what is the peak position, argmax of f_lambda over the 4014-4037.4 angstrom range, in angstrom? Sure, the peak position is 4036.96 angstrom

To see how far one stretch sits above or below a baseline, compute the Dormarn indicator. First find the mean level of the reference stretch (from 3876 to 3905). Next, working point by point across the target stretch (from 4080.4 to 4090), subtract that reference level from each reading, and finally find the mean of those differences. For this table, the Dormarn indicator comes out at 2.7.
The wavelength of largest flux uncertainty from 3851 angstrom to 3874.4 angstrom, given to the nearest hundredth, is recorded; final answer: 3853.50 angstrom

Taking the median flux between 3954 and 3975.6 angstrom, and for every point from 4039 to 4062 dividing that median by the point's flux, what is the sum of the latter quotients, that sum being 14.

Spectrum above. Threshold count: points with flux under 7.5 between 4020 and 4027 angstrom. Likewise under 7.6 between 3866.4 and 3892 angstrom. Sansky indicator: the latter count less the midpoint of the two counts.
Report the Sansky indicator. 14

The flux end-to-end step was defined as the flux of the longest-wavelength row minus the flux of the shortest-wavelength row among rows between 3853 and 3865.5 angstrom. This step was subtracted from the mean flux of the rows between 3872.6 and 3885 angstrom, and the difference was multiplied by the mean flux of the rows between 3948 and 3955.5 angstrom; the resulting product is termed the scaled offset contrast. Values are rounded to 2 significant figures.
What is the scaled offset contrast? 58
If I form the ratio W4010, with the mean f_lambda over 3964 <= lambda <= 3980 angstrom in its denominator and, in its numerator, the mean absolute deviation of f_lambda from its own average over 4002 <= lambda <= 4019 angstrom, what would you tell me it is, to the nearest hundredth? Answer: 0.11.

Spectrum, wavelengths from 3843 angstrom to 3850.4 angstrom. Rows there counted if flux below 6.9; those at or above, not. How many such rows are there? 4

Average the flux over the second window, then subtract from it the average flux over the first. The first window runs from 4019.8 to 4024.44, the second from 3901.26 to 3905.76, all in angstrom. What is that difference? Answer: -3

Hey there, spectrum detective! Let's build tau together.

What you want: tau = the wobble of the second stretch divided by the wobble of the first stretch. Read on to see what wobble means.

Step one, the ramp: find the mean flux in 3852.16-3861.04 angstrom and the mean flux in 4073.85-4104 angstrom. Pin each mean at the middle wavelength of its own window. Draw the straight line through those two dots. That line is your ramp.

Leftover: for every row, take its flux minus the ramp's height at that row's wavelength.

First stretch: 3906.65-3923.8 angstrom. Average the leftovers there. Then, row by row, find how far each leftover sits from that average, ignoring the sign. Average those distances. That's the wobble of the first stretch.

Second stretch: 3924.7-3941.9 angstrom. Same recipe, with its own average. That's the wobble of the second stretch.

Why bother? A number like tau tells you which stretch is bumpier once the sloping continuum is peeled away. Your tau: 3.0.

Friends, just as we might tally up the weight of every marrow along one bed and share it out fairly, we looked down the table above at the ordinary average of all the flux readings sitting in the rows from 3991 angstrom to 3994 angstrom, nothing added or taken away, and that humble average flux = 8.6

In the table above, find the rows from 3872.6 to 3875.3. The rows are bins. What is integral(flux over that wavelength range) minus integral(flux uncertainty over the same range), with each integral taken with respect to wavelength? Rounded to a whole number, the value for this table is 16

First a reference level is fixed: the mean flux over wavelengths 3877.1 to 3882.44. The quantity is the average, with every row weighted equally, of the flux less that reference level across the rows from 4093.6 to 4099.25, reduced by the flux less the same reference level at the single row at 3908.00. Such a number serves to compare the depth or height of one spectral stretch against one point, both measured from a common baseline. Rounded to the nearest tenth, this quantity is 1.7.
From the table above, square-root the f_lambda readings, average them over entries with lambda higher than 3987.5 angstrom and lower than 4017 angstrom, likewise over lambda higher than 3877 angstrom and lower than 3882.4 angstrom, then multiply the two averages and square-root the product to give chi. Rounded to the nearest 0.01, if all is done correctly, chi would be 2.68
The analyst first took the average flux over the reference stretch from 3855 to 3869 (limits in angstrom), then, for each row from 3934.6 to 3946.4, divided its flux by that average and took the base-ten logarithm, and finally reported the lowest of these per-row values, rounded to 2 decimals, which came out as -0.60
